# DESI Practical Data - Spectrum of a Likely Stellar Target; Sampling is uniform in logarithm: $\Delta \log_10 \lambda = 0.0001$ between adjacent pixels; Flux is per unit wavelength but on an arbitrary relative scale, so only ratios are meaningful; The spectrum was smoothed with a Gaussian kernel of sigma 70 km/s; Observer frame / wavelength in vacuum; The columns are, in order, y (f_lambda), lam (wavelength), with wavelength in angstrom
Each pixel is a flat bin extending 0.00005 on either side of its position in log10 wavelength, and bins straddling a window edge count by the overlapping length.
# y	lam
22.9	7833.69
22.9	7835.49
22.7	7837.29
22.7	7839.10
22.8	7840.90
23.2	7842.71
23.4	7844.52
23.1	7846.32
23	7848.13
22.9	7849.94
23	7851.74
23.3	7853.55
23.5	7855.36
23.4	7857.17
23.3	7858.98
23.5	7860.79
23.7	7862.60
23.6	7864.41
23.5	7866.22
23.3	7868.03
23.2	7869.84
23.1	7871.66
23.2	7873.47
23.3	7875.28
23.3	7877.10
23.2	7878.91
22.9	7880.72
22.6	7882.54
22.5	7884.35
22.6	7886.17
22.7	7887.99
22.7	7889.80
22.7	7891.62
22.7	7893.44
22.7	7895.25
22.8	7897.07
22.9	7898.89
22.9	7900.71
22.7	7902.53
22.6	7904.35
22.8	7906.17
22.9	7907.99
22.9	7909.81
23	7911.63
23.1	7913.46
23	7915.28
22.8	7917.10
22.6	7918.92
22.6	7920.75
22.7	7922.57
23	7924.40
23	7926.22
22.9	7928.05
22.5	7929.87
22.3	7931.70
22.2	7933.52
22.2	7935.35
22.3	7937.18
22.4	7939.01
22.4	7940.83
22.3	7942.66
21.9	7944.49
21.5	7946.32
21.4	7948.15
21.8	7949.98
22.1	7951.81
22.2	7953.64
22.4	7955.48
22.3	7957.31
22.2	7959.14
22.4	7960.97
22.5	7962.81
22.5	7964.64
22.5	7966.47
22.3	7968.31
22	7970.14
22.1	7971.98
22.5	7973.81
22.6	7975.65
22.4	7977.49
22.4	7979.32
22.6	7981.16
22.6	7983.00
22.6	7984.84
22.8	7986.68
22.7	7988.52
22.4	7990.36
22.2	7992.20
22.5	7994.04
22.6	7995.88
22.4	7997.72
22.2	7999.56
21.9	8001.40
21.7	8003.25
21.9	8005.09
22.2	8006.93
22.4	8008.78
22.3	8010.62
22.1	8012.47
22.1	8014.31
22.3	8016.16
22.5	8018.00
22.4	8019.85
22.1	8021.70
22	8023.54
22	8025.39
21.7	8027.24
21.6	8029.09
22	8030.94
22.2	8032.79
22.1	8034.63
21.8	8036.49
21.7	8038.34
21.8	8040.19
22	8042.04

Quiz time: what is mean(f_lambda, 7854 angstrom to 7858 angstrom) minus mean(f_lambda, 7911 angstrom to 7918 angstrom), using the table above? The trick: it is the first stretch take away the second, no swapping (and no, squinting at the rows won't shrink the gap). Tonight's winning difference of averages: 0.5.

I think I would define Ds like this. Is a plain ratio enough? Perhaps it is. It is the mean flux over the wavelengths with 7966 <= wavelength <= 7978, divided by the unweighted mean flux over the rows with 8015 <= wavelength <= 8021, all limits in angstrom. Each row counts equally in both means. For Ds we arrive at 1.00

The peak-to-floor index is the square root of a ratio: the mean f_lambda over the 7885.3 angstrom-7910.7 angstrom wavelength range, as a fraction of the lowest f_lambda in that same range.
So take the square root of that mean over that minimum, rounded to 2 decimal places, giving 1.00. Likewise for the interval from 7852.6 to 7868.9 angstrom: 1.00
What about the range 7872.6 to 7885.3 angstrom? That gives 1.01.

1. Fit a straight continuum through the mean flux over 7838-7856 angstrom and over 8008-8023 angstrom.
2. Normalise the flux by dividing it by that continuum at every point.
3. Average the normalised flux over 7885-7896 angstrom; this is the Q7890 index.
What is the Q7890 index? 0.99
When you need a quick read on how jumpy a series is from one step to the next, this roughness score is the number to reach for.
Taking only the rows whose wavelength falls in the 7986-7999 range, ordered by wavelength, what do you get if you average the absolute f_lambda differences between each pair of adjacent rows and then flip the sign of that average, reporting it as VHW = -0.200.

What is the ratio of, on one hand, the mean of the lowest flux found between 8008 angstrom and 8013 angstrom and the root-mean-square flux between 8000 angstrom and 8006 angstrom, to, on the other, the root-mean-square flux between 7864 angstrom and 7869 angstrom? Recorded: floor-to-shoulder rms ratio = 0.94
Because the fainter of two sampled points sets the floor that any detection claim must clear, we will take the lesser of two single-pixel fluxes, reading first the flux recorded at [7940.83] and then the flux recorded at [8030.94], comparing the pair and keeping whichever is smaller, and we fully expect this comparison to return 22.0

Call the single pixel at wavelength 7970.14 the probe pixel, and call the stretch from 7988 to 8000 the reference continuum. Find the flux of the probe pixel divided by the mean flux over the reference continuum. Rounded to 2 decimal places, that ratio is 0.98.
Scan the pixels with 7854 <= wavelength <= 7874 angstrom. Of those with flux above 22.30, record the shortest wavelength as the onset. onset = 7855.36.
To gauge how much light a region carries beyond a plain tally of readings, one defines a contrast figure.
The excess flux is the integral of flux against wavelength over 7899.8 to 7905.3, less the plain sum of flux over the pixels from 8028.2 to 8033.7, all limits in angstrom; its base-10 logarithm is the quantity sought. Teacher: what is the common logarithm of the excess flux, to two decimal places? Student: 1.77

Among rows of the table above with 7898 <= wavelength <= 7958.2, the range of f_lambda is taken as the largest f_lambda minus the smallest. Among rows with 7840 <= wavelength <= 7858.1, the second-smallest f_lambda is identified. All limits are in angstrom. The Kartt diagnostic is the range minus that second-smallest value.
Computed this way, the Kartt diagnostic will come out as -21.2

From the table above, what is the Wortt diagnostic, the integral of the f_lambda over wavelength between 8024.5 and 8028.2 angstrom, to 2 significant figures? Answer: 81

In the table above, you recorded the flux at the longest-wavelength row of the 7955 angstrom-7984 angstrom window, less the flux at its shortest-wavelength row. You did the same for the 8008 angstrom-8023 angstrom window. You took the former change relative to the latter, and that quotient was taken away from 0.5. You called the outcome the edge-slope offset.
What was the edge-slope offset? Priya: 1.2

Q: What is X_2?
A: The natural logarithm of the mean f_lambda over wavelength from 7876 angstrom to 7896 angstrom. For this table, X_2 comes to 3.13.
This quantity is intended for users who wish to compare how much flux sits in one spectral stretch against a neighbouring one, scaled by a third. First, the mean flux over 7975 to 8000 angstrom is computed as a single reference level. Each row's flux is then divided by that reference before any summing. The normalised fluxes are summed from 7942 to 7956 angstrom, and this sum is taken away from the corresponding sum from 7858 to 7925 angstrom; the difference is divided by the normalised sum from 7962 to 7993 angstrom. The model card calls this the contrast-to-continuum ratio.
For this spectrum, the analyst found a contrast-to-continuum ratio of 1.8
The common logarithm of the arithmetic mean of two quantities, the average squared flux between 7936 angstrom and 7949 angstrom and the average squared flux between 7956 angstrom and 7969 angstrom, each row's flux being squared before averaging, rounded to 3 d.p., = 2.693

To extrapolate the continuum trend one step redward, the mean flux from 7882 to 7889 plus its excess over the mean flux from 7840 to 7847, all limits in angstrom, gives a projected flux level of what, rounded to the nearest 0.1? 22.1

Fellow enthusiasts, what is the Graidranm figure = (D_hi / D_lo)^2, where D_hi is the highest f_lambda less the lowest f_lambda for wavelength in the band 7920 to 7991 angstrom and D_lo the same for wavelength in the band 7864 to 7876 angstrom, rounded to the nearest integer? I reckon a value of 10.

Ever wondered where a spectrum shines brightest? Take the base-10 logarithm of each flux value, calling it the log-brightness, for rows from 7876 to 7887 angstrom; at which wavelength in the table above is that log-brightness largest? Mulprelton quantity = 7877.10 angstrom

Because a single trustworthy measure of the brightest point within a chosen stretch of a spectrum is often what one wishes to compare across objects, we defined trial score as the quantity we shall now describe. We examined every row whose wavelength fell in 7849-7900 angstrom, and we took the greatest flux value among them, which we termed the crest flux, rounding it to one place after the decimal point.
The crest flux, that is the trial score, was 23.7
